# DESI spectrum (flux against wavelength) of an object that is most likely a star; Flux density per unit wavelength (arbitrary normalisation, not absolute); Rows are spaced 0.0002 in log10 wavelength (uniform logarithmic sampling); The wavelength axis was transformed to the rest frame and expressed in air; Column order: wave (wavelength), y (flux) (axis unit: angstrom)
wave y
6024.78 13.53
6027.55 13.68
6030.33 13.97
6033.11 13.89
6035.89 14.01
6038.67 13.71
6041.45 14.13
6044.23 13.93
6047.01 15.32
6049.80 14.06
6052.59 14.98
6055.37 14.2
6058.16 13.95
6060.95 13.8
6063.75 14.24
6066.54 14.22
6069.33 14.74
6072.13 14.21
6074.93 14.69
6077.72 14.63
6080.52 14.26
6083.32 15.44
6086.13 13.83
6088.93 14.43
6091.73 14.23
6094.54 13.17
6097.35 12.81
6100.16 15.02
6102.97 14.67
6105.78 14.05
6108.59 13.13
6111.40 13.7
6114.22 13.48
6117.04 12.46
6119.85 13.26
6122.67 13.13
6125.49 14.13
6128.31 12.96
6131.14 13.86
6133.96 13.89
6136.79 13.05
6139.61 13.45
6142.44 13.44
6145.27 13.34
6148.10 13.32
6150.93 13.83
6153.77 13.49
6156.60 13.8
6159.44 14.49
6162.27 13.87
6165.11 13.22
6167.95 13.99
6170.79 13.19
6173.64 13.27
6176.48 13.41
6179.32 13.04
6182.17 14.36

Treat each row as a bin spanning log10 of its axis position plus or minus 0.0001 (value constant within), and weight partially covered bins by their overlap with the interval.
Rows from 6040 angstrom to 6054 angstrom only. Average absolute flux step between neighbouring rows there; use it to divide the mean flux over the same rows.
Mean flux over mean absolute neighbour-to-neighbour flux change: 15.4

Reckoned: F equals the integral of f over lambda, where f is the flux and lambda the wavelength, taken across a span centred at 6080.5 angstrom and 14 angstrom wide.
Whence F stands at 204.0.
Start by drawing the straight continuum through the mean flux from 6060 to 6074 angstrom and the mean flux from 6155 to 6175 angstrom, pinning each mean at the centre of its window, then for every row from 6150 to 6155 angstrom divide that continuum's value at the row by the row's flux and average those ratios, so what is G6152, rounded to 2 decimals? 1.01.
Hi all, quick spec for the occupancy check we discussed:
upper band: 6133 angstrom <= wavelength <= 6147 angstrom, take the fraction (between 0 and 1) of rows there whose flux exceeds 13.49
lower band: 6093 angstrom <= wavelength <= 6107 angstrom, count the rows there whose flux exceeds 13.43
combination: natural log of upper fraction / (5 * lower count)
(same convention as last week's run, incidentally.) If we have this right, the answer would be -4.3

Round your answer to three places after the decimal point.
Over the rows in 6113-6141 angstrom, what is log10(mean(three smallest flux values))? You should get 1.108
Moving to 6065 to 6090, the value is 1.149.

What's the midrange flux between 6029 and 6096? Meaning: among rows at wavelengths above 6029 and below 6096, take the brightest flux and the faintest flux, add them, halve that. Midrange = 14.3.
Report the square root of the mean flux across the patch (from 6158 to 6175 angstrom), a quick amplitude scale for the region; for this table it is 3.70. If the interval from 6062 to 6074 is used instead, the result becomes 3.79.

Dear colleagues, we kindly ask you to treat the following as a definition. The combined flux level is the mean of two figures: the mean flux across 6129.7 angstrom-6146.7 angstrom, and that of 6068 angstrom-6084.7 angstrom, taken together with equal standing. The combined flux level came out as 14.1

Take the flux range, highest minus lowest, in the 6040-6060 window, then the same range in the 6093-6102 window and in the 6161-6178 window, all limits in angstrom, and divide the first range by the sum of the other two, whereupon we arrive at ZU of 0.46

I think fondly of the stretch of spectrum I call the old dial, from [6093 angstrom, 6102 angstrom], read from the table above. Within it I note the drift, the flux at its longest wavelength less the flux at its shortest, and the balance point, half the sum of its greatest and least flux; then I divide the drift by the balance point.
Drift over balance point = 0.13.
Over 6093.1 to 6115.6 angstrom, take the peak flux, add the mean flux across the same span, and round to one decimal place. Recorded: 28.8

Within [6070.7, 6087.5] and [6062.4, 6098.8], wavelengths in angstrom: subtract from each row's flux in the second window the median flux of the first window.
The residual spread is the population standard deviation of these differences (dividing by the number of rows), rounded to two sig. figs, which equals 0.65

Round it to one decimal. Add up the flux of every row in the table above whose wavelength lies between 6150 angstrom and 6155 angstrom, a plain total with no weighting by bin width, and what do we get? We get 27.3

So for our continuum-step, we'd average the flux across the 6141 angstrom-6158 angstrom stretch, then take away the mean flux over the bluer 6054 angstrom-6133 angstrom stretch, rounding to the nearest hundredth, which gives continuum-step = -0.42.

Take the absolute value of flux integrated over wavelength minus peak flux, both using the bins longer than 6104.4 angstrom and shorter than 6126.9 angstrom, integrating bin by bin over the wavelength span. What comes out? 288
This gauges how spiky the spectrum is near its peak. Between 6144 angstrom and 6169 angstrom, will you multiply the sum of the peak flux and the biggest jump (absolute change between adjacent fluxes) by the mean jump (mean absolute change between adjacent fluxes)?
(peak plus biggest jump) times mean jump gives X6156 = 7.5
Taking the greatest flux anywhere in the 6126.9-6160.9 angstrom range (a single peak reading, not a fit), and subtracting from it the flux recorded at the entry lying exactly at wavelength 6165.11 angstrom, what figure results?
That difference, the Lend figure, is 1.3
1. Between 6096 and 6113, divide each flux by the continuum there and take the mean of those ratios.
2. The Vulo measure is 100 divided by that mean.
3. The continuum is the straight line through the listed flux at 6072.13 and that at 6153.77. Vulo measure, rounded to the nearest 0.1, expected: 100.2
